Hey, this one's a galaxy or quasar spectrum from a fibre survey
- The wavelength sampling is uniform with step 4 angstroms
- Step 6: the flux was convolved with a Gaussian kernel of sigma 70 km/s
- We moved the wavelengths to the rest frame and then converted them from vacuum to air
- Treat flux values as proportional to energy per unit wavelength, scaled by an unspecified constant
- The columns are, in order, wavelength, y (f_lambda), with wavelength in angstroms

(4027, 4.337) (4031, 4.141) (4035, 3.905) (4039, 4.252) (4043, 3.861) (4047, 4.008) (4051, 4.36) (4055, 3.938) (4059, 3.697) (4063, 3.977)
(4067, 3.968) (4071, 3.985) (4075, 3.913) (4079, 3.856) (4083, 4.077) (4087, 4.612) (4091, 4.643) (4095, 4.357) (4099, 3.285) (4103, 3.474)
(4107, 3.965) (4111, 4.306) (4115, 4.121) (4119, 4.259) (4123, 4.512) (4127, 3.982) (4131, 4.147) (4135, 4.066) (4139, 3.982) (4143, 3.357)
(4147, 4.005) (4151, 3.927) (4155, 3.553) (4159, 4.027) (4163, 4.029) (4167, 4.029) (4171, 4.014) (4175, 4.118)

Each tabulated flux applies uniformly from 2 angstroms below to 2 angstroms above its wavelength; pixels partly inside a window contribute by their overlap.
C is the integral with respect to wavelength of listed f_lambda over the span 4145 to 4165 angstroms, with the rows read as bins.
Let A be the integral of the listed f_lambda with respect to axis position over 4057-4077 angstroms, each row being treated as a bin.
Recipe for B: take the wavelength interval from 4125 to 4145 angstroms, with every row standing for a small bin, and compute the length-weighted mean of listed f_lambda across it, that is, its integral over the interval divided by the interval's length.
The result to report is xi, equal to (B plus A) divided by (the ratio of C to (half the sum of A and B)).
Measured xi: 43.1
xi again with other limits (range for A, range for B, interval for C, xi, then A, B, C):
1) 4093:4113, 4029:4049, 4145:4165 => 42.6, 77.5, 4.03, 78.2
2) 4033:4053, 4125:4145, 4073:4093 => 43.3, 81.5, 3.91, 84.4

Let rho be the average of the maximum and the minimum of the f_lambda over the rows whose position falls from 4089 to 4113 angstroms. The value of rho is 3.96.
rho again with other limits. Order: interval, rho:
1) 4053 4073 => 3.84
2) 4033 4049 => 4.06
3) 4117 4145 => 3.93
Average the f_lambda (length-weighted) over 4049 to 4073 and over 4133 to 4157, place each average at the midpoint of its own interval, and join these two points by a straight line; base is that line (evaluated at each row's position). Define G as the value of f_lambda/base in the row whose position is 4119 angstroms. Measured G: 1.10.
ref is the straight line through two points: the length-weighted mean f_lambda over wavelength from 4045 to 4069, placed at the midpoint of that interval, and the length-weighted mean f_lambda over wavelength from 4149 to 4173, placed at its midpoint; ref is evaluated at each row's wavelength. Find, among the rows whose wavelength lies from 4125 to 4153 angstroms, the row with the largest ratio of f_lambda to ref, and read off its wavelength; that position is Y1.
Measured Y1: 4131 angstroms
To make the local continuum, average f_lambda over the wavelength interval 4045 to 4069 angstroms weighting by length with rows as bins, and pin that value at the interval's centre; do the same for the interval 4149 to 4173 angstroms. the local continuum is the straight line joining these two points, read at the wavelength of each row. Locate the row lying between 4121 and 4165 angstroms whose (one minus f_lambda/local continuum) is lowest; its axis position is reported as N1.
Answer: 4123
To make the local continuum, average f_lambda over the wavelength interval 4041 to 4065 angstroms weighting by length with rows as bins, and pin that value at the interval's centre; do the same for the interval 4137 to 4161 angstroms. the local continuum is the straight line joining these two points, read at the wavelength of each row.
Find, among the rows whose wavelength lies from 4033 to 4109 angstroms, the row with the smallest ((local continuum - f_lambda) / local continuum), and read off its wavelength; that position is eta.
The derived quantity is 4091 angstroms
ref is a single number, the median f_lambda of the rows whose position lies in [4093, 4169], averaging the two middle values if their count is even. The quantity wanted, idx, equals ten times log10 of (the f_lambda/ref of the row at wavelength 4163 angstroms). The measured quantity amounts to 0.00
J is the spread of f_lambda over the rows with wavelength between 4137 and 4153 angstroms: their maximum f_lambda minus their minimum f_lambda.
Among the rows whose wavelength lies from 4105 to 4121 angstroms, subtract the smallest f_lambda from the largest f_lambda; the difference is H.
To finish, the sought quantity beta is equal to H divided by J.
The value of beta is 0.53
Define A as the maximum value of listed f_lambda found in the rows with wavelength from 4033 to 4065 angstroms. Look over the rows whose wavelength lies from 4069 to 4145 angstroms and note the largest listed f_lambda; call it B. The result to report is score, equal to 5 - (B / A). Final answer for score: 3.94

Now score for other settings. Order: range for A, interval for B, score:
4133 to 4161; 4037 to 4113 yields 3.86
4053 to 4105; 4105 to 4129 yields 4.03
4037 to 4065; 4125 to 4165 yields 4.05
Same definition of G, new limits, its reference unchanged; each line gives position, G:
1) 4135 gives 1.06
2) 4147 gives 1.05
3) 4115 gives 1.06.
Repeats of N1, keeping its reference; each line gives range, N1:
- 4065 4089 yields 4087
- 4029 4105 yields 4091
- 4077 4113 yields 4091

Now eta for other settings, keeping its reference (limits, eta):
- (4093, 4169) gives 4123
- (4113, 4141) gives 4123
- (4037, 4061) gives 4051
